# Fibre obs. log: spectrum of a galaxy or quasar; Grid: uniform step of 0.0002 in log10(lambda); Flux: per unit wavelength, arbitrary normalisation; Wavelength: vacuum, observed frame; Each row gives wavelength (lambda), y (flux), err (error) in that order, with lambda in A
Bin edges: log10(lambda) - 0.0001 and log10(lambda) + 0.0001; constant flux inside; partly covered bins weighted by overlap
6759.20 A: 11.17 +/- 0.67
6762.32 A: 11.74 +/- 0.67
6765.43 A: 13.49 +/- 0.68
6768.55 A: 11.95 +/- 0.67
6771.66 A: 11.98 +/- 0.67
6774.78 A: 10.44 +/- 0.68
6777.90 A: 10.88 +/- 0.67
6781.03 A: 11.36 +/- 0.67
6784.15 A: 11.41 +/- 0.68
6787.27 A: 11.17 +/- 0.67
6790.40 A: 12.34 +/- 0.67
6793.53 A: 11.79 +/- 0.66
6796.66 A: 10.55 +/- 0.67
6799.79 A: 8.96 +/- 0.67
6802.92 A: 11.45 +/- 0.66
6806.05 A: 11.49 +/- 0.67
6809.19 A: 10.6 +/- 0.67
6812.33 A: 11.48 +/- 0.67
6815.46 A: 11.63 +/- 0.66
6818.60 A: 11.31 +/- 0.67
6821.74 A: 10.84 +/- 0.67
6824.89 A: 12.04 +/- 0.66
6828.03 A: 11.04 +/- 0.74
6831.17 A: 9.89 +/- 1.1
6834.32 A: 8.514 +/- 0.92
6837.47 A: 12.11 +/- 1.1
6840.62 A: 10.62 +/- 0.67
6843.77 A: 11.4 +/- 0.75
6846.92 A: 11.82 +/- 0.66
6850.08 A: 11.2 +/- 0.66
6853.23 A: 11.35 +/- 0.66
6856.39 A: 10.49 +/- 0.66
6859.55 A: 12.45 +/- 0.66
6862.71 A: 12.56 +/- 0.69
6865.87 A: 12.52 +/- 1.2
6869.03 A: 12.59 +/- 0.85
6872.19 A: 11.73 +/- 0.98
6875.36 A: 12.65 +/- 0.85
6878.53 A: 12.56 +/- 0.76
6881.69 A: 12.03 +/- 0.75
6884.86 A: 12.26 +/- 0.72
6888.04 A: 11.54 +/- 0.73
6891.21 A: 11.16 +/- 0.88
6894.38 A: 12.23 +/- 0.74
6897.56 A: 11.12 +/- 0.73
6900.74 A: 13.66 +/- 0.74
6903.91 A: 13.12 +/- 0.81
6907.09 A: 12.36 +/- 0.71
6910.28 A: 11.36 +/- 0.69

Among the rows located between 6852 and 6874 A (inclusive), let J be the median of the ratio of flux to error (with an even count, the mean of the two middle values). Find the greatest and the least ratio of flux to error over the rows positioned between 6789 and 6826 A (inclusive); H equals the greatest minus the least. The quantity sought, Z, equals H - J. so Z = -10.8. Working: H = 5.0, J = 15.9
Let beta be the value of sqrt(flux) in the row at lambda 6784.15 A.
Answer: 3.38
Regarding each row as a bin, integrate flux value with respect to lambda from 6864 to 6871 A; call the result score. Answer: 88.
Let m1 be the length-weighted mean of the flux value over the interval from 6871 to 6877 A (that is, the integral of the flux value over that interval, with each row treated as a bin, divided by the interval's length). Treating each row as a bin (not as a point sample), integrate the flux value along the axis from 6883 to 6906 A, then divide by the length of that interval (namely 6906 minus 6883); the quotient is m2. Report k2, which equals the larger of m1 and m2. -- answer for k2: 12.2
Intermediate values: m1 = 12.2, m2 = 12.2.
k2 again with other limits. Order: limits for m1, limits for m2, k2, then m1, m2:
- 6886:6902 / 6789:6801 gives 11.9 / 11.9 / 10.9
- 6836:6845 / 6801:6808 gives 11.4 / 11.4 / 11.3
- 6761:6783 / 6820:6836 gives 11.7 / 11.7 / 10.5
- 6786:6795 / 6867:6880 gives 12.4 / 11.8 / 12.4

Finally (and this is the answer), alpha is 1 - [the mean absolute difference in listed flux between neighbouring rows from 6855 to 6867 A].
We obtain 0.3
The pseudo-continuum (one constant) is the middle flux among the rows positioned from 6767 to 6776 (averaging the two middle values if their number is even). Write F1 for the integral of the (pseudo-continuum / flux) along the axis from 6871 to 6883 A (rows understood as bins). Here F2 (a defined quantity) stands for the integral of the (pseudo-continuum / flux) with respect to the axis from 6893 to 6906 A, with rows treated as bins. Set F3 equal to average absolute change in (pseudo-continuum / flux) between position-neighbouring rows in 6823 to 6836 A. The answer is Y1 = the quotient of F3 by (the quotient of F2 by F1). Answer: 0.13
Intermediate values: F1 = 11.7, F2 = 12.5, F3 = 0.14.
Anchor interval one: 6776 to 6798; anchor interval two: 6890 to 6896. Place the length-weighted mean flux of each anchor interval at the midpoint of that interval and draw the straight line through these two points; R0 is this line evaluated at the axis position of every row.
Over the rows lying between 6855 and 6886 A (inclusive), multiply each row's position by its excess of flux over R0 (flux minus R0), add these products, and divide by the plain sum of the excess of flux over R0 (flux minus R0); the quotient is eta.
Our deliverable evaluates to 6873.8 A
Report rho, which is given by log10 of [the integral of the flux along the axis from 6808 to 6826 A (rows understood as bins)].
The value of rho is 2.31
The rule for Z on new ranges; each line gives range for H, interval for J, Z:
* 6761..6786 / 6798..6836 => -12.0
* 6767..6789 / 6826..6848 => -12.4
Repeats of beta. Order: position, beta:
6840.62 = 3.26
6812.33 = 3.39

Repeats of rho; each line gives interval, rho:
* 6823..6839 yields 2.23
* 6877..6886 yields 2.04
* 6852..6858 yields 1.82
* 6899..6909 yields 2.11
